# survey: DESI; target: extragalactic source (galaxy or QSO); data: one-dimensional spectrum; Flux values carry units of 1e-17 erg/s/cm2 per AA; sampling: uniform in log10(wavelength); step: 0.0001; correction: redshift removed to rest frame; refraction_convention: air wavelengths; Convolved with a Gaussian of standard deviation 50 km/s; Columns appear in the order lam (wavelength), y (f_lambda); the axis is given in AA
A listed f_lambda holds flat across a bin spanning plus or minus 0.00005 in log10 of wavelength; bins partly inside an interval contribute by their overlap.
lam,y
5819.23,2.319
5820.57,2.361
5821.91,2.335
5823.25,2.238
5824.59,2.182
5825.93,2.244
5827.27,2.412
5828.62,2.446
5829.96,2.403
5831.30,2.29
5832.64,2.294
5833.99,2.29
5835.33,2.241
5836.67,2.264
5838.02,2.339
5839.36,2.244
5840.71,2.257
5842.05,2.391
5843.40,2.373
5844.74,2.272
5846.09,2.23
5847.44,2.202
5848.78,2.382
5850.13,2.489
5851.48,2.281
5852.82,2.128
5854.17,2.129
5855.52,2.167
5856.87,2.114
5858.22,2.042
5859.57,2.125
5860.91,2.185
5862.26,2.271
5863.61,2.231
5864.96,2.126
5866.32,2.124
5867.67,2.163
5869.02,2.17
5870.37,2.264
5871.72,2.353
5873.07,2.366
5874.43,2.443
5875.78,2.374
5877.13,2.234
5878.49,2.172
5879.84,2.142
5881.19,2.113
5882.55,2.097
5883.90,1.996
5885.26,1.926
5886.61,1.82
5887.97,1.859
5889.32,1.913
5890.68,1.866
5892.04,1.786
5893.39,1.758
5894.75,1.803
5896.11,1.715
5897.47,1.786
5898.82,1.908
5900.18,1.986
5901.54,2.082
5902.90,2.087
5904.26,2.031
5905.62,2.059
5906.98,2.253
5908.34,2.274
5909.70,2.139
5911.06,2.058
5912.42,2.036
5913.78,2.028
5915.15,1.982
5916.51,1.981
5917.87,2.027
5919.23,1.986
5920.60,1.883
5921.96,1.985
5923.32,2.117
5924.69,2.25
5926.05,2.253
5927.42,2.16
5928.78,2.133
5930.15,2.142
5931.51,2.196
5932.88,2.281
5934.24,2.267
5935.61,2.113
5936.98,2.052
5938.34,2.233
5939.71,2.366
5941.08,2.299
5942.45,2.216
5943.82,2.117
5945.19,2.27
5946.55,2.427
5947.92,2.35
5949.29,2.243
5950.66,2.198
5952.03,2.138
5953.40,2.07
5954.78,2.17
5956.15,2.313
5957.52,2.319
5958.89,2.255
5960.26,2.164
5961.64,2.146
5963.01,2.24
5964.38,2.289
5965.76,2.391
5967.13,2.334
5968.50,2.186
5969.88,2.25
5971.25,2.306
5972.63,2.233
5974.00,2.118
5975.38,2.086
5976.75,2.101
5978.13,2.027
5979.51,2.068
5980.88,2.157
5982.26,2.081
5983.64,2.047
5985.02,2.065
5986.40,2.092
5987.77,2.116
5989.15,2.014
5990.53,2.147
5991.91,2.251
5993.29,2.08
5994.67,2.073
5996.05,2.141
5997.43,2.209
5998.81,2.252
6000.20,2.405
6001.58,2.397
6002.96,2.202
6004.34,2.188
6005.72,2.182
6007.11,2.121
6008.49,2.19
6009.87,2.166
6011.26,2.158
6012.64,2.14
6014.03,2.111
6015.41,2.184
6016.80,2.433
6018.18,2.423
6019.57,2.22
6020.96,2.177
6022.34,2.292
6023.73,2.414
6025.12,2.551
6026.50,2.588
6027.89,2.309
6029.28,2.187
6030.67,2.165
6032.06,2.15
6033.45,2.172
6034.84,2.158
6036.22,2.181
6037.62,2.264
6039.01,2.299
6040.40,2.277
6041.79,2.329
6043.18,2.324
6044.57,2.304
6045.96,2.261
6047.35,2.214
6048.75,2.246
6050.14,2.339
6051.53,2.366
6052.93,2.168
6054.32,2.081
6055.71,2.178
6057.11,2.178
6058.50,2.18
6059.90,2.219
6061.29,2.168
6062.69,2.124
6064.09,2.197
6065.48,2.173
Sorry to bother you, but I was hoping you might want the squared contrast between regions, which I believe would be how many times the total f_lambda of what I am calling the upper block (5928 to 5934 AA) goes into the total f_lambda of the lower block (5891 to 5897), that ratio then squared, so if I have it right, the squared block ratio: 0.65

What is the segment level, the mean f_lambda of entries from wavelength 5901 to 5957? 2.15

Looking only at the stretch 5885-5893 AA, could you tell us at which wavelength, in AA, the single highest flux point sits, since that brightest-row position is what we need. 5885.26 AA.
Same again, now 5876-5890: 5877.13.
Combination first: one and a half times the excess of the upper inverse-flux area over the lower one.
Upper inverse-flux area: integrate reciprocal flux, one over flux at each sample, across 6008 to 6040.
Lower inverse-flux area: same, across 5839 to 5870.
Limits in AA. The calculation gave 0.3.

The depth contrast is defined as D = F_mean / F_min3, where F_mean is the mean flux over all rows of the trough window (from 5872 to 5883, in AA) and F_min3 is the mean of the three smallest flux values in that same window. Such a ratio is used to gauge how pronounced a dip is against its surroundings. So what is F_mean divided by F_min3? 1.06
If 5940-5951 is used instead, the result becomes 1.04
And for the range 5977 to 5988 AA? 1.02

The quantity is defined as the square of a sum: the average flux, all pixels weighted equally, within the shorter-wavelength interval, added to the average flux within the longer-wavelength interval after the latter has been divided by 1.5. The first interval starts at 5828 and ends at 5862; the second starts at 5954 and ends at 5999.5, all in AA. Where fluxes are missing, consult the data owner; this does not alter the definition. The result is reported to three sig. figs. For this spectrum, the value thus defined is 13.8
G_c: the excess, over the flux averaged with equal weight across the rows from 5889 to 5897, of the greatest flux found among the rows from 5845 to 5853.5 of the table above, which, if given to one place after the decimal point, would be 0.7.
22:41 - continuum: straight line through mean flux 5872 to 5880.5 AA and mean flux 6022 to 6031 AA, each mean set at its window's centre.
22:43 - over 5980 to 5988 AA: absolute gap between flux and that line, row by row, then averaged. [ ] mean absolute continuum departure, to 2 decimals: 0.25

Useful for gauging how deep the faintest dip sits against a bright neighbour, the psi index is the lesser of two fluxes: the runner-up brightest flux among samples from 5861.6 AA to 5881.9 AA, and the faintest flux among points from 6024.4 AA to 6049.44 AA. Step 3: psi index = 2.15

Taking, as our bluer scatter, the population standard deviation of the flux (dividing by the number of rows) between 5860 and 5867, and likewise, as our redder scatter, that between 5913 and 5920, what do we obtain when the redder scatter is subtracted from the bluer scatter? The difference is 0.036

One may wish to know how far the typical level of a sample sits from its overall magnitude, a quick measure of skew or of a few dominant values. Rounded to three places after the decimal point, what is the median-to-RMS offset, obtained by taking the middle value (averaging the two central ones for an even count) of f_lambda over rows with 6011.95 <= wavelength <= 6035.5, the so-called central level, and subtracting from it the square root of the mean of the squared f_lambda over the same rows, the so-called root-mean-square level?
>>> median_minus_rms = -0.093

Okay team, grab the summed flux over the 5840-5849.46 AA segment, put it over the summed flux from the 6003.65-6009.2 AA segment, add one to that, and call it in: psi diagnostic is 2.9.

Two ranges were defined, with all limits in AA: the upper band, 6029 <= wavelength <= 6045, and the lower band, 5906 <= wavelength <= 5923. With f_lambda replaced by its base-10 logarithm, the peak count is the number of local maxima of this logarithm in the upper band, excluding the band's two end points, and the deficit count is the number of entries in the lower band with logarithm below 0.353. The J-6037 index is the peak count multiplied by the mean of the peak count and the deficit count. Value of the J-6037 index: 21.0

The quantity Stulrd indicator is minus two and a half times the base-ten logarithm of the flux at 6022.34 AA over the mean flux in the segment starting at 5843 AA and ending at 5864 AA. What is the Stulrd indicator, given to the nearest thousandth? -0.032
